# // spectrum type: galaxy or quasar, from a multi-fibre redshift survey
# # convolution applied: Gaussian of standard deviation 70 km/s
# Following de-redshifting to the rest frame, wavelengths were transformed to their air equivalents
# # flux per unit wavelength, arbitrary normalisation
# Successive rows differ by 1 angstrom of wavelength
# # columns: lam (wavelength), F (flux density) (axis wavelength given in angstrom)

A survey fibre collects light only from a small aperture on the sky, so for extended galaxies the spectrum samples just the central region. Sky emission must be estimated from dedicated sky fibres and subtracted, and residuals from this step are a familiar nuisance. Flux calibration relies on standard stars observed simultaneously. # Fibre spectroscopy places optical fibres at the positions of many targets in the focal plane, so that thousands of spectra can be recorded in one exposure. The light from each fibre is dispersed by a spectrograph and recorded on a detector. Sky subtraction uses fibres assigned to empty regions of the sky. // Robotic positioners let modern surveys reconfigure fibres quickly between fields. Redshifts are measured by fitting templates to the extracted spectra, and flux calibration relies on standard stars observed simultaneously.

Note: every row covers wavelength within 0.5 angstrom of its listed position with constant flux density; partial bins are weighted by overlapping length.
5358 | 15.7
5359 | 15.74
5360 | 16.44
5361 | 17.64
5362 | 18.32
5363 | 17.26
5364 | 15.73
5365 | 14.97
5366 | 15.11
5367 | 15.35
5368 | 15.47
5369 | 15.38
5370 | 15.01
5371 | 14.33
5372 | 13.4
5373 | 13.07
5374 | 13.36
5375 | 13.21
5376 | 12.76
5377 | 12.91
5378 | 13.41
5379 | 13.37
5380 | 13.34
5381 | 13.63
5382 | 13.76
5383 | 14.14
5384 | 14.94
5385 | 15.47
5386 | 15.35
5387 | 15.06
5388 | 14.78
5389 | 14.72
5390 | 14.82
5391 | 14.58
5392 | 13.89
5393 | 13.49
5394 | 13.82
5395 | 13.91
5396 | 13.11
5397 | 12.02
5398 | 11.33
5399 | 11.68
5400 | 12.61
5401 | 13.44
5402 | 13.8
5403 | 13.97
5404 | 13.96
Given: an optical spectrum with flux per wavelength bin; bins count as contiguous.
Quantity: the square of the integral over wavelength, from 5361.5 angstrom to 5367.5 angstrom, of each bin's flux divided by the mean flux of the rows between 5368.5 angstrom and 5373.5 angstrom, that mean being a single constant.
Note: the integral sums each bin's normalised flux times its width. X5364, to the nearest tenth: 46.2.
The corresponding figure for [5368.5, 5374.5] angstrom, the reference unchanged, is 35.3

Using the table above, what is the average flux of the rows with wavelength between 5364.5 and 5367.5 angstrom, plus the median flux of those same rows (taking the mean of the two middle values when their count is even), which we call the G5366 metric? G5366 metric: 30.3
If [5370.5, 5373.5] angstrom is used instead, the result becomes 27.0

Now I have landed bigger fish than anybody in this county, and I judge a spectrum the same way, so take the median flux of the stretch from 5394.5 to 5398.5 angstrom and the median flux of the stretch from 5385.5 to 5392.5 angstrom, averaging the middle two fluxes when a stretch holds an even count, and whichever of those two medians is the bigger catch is 14.8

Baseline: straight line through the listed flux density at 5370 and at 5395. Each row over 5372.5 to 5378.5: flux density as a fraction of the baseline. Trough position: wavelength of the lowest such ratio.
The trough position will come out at 5376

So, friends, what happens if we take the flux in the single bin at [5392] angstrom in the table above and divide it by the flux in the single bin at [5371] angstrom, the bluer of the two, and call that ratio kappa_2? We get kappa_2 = 0.969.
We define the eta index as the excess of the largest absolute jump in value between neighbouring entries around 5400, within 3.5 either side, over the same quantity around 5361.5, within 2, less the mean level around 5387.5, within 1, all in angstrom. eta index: -15.2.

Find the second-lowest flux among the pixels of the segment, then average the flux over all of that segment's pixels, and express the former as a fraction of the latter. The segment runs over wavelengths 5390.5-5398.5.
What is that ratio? 0.906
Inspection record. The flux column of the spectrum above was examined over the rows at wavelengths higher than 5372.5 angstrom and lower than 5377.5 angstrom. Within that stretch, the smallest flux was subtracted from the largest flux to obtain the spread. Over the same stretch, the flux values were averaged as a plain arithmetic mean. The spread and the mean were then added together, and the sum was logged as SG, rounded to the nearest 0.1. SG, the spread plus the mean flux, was 13.7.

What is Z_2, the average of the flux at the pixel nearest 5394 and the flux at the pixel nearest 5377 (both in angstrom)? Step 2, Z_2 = 13.4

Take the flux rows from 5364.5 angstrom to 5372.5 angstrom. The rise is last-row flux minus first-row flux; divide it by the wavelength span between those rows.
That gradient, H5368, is -0.22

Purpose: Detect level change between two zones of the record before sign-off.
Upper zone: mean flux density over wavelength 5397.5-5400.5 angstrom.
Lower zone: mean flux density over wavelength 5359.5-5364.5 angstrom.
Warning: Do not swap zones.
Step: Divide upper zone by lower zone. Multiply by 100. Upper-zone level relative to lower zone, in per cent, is 69.5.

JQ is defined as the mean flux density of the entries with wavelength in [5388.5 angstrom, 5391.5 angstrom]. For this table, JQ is 14.7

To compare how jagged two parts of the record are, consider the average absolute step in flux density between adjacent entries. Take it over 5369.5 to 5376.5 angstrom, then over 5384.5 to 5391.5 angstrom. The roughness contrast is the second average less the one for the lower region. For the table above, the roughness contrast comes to -0.29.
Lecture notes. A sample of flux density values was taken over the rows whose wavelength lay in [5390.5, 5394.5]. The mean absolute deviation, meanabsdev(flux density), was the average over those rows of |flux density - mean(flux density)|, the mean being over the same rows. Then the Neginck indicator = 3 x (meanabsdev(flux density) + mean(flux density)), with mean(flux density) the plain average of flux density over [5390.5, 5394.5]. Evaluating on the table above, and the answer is 42.8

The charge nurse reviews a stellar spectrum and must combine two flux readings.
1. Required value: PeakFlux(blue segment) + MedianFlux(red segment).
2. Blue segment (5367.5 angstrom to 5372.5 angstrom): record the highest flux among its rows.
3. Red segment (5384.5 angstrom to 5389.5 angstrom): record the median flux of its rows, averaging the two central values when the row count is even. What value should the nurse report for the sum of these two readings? 31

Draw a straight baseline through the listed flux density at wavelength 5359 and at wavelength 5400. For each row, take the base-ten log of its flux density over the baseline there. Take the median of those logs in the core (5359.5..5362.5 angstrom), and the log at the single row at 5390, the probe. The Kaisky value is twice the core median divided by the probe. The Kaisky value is 2.4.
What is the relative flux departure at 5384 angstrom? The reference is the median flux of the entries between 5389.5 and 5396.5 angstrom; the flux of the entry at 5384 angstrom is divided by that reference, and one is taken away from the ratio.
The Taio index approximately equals 0.076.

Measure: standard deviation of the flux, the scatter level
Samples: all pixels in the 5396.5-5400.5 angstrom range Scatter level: 0.5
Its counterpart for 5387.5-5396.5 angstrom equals 0.6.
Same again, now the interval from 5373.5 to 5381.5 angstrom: 0.3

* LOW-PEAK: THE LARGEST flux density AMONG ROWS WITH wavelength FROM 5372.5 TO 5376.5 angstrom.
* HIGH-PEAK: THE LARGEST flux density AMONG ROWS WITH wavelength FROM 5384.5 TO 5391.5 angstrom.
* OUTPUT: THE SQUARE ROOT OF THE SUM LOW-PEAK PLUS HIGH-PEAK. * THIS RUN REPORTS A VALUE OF 5.37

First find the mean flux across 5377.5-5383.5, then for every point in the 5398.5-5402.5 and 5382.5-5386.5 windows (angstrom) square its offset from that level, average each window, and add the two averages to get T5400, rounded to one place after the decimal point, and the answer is 3.3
